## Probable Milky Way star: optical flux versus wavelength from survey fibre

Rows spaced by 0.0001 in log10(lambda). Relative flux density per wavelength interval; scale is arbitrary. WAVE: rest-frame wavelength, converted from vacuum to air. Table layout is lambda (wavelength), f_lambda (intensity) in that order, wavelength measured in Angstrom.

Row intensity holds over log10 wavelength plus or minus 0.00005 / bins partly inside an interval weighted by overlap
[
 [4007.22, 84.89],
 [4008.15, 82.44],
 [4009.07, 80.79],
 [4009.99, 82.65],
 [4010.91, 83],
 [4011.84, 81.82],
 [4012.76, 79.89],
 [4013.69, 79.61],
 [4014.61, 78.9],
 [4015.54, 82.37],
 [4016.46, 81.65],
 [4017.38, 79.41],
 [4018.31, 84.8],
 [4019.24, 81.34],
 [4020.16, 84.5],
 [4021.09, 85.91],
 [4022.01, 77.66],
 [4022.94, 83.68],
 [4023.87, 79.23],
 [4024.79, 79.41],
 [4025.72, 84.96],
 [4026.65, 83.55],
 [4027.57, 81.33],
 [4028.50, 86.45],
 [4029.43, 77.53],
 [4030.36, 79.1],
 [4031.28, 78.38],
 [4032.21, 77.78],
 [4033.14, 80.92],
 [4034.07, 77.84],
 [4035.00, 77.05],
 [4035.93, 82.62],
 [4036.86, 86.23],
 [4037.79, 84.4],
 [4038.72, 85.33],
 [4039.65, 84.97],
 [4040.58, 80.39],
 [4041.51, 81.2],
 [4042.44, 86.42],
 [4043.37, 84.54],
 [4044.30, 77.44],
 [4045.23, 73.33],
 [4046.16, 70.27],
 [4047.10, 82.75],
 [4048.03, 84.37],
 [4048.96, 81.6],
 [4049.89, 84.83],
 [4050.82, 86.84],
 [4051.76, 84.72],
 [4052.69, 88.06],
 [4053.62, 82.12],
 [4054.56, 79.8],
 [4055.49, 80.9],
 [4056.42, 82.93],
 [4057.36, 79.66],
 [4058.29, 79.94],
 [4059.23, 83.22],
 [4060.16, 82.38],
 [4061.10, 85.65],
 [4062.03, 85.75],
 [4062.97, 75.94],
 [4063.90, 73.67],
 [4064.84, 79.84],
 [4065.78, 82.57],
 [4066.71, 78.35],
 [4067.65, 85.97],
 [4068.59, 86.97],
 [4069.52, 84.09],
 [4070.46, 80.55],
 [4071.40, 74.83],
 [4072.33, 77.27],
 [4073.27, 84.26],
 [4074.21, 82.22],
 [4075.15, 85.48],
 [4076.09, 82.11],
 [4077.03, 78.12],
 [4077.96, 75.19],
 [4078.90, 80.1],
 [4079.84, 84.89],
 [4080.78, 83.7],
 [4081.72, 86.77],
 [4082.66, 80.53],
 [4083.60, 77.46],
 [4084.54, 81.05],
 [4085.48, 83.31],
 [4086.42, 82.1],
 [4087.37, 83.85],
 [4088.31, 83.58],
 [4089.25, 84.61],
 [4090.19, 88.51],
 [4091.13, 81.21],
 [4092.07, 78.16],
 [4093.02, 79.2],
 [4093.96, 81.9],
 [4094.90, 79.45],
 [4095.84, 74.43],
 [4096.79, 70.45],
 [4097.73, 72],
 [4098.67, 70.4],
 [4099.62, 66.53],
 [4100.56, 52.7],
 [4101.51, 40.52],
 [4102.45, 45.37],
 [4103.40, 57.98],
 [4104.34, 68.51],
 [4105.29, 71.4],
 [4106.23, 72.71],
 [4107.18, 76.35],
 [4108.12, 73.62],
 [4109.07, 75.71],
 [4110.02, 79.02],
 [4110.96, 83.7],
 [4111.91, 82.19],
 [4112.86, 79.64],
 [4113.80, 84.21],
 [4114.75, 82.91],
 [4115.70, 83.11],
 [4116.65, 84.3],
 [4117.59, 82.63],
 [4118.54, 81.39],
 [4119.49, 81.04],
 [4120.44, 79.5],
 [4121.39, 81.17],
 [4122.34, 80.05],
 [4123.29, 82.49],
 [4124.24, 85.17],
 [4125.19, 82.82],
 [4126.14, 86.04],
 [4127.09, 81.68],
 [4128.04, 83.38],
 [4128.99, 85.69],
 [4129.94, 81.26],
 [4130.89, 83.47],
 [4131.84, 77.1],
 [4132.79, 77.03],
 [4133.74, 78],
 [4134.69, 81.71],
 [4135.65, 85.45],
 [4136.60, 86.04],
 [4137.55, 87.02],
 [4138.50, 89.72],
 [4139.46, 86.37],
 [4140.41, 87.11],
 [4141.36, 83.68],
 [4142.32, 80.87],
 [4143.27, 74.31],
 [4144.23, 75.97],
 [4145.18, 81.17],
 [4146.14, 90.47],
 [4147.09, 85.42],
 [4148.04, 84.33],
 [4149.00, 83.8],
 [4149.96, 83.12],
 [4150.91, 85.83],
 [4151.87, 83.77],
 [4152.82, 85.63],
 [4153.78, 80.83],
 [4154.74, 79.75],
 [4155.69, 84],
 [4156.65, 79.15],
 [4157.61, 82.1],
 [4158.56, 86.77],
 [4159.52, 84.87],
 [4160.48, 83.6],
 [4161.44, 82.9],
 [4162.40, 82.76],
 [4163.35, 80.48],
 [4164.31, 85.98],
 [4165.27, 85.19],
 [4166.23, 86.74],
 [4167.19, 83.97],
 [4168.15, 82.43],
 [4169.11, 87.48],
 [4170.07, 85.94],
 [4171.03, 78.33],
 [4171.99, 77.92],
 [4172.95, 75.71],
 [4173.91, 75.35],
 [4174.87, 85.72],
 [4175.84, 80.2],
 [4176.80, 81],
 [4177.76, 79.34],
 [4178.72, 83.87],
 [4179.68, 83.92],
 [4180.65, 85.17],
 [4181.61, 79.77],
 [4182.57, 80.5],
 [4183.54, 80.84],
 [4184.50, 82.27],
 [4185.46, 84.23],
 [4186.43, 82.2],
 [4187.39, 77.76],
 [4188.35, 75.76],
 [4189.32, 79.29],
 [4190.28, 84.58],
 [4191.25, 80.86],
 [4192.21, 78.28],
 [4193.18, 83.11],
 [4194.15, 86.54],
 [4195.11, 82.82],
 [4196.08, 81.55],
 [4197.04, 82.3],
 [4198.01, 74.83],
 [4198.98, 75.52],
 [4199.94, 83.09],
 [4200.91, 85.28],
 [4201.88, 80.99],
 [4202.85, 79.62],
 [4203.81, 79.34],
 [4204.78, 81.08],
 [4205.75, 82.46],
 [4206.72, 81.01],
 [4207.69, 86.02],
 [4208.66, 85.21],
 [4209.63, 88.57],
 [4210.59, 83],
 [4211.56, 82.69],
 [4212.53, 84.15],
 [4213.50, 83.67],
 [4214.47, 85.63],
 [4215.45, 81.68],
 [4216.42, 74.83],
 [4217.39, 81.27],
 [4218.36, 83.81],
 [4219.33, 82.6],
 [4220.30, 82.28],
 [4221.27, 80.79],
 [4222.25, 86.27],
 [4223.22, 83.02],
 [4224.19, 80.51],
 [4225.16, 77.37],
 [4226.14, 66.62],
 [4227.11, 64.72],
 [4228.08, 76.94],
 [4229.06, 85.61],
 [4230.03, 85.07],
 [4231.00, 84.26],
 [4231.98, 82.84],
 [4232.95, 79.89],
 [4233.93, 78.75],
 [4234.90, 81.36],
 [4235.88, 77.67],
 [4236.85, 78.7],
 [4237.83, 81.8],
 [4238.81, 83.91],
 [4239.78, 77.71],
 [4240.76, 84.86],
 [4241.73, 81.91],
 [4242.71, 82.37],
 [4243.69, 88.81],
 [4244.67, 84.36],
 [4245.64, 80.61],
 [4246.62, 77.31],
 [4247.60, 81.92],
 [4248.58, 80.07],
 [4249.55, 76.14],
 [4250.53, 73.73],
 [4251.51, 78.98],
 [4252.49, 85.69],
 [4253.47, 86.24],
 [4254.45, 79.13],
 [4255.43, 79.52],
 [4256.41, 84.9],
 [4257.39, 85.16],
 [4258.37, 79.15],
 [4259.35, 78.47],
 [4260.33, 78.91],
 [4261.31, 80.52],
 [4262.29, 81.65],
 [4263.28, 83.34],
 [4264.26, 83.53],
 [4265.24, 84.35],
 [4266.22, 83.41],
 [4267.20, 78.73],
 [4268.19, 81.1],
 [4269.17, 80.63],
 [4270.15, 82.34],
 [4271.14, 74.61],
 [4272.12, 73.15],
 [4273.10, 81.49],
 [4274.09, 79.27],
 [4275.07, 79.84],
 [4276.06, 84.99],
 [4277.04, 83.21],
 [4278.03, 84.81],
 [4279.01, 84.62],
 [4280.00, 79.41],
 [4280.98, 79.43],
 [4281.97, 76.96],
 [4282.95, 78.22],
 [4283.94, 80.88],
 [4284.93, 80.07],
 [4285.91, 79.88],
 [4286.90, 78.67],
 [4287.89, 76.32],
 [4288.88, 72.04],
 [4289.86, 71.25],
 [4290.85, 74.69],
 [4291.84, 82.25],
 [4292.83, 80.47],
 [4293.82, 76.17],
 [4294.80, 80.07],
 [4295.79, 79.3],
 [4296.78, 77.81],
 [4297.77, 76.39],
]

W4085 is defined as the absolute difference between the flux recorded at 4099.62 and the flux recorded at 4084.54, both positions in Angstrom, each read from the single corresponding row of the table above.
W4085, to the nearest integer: 15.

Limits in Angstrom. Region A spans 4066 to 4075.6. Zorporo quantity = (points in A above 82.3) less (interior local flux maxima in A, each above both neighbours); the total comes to 3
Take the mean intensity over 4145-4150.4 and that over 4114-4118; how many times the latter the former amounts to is 1.02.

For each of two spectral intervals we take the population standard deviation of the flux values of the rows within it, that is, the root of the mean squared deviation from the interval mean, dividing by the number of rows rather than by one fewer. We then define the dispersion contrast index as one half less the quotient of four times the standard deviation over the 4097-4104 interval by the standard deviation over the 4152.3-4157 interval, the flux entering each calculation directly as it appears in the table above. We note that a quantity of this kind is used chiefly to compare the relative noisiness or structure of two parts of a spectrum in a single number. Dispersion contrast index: -18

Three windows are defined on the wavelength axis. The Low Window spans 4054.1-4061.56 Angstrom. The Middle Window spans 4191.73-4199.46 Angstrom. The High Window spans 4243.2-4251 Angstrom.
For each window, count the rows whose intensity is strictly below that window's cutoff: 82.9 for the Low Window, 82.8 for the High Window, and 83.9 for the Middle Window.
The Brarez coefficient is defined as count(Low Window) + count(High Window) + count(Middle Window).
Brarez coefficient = 18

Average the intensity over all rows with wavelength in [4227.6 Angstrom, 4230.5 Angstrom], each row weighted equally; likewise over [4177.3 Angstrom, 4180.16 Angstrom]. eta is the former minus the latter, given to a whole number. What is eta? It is 0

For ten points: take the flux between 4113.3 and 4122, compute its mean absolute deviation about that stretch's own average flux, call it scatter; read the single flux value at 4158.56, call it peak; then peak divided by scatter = 66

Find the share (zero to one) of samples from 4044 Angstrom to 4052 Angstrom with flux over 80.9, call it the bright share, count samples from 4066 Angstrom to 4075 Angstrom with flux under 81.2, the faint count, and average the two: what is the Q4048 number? 2.3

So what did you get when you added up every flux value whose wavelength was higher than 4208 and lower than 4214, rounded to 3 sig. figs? 507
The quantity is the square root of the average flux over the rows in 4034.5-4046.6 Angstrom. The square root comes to 9.01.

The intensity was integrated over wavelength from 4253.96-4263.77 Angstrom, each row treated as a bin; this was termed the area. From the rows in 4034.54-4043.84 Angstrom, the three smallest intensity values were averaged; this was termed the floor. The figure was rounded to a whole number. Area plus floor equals 875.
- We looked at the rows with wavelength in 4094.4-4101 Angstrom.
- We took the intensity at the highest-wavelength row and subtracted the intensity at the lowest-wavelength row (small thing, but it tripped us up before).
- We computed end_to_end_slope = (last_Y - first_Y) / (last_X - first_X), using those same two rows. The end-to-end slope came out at -4.7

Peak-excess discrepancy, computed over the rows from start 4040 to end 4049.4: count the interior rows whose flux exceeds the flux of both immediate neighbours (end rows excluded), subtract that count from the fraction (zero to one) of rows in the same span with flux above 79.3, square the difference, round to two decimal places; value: 1.69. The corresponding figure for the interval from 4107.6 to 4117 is 1.69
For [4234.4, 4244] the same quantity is 1.69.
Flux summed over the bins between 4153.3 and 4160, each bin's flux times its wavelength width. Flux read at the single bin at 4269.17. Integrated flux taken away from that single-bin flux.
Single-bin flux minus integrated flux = -472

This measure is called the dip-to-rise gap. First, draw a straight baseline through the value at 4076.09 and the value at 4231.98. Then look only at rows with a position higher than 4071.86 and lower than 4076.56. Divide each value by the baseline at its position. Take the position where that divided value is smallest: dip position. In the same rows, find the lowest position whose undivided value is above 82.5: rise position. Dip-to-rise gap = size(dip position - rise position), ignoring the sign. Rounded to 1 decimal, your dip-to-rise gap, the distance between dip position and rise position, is 0.9 Angstrom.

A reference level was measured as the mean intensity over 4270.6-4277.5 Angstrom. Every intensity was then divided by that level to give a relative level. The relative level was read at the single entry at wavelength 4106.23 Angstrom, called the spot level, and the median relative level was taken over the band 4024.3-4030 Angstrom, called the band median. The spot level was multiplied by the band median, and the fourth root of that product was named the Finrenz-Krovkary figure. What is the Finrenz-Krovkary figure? 0.987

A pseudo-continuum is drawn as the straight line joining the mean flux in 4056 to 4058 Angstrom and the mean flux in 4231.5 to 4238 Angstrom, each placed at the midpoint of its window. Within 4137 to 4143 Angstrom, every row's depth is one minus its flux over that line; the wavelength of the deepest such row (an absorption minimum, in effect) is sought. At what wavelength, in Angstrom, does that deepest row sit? 4142.32 Angstrom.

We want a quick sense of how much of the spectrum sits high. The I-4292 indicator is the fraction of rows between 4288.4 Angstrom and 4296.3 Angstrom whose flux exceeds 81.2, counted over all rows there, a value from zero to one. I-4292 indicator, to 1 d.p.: 0.1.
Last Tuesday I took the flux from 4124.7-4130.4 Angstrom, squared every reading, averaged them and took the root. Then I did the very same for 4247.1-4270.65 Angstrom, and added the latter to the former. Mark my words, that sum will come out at 165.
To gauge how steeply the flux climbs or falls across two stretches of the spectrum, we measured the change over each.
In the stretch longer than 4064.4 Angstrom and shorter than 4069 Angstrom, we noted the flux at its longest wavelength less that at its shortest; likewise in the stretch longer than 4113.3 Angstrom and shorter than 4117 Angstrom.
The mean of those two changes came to 4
